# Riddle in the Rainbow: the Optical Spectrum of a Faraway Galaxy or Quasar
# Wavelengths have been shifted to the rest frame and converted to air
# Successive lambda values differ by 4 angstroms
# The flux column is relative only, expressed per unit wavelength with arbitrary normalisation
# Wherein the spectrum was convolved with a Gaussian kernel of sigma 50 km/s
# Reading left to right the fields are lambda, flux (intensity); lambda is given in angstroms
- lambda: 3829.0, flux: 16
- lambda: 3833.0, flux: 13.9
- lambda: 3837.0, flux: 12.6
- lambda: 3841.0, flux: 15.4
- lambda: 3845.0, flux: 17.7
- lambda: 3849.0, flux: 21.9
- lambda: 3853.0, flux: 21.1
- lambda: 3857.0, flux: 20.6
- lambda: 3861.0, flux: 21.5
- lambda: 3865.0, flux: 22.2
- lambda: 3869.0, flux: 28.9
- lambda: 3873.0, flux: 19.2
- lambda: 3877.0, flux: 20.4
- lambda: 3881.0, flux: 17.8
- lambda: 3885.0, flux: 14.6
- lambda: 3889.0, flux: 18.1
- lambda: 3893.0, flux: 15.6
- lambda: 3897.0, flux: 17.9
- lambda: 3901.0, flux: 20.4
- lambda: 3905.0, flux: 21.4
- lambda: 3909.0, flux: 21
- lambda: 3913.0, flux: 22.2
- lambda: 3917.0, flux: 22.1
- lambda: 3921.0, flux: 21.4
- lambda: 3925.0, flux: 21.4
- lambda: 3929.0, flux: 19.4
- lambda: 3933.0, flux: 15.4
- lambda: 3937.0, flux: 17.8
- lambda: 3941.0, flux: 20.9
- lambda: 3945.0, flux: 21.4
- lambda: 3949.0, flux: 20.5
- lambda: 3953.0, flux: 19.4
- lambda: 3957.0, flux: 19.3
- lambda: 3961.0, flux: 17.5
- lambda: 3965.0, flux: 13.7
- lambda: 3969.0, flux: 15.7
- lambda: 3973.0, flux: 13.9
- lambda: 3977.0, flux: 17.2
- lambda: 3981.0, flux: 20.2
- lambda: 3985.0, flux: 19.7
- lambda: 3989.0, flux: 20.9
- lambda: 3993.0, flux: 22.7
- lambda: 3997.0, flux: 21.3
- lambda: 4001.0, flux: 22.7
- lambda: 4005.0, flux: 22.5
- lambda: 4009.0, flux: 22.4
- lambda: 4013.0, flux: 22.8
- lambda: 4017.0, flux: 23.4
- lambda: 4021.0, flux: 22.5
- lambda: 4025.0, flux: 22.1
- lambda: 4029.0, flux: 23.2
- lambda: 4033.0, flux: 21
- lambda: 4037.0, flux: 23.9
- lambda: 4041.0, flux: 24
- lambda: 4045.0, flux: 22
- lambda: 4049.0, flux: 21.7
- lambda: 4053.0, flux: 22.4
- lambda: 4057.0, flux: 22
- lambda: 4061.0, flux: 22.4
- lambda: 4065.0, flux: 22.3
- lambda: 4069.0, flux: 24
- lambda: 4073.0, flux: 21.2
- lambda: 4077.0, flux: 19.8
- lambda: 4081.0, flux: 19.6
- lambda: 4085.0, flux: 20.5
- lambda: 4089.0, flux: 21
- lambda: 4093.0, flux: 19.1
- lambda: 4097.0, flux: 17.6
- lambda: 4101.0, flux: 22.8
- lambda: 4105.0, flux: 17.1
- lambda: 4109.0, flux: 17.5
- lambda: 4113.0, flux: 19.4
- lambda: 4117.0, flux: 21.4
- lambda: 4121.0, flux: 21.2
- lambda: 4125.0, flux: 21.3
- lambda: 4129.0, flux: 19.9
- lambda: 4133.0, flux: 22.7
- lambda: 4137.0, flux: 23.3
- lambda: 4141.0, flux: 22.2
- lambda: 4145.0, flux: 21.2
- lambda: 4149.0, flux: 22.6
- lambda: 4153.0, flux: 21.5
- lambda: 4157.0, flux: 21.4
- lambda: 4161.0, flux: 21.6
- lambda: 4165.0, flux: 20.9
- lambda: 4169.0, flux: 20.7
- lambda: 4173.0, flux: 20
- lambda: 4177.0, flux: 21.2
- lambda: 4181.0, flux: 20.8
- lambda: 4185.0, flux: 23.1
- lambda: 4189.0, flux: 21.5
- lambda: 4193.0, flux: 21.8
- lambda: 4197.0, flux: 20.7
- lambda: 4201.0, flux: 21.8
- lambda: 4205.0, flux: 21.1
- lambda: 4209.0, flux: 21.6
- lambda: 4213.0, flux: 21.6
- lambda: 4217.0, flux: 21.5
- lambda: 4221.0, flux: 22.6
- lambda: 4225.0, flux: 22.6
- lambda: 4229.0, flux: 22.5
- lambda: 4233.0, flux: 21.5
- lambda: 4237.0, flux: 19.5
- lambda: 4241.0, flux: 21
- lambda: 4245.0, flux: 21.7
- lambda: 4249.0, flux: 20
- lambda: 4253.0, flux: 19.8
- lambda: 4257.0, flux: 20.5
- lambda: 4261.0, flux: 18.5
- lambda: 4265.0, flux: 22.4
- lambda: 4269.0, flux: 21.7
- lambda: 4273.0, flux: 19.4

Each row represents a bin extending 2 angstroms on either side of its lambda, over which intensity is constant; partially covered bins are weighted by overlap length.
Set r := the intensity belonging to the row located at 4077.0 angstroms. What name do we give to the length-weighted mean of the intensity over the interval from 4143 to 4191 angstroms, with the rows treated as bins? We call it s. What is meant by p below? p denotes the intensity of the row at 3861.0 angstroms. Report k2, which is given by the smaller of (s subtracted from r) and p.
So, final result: -2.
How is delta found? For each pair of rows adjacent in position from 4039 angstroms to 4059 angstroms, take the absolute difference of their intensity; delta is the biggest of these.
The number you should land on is 2.0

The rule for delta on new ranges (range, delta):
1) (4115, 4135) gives 2.8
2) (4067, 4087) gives 2.8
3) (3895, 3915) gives 2.5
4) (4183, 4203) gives 1.6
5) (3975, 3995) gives 3.0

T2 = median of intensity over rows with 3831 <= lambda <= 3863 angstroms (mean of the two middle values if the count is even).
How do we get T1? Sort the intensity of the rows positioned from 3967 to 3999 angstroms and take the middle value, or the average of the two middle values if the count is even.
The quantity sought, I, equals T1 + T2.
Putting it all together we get 39.1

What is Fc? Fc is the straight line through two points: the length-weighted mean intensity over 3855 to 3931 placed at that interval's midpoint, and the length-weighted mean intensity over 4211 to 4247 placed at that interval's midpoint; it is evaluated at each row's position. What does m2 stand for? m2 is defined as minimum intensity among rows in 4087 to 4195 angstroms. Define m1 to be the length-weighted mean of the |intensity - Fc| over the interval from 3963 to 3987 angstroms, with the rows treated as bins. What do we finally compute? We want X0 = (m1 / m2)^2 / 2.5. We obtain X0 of 0.021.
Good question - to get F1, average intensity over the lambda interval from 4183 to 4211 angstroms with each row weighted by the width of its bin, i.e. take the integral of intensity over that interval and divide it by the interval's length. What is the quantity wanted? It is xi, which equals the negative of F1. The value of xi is -21.7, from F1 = 21.7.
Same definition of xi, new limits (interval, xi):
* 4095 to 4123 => -19.6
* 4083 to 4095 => -20.2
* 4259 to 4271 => -20.9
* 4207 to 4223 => -21.8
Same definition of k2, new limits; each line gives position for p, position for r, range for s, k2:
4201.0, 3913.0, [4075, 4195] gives 1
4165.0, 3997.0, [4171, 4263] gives 0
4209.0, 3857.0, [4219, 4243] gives -1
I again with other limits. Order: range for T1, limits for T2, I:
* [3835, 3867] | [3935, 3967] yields 40.2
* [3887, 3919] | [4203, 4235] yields 42.3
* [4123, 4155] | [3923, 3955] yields 41.8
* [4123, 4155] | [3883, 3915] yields 41.1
